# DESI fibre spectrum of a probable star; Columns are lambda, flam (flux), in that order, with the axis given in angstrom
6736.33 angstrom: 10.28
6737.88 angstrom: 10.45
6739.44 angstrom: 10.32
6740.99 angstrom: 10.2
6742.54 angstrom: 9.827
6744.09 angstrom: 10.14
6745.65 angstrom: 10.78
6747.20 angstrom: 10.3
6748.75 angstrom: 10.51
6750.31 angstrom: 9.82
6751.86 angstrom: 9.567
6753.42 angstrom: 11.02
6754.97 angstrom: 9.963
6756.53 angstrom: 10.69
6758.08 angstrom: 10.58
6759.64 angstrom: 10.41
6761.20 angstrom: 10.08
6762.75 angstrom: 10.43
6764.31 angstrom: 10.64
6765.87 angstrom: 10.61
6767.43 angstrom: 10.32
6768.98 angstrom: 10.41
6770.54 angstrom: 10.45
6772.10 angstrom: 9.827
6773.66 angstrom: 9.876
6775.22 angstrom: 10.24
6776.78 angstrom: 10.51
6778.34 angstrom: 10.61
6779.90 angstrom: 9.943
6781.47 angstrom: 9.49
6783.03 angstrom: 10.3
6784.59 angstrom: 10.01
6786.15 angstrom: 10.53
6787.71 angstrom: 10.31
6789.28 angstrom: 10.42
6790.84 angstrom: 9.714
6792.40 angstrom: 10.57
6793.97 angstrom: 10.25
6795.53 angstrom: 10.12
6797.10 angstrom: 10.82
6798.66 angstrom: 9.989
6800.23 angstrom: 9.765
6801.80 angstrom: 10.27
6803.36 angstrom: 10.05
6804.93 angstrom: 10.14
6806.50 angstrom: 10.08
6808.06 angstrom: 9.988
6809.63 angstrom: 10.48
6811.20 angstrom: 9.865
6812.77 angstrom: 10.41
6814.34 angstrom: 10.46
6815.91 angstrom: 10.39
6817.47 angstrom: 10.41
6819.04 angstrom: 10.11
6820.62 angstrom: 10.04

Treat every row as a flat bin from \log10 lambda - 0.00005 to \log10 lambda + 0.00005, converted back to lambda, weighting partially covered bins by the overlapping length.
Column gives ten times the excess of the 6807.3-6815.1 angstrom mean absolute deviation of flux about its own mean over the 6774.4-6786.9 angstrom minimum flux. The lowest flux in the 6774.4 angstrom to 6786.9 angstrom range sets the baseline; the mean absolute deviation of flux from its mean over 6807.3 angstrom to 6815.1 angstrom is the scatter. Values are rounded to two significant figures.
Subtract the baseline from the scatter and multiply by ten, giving -92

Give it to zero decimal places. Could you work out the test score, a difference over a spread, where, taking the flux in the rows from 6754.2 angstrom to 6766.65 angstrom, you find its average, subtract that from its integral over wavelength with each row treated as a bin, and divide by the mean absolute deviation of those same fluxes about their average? 580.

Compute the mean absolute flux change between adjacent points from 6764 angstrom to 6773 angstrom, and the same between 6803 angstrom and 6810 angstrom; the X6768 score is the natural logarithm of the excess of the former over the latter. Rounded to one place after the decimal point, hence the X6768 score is -3.5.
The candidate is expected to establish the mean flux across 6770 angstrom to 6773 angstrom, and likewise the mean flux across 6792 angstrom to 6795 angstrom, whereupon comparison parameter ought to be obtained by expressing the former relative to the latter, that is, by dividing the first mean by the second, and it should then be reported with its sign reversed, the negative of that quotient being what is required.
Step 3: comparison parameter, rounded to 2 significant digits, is -0.97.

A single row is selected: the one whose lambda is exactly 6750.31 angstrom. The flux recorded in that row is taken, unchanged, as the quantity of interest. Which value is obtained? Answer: 9.82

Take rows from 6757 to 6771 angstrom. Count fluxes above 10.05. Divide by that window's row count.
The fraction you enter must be 1.00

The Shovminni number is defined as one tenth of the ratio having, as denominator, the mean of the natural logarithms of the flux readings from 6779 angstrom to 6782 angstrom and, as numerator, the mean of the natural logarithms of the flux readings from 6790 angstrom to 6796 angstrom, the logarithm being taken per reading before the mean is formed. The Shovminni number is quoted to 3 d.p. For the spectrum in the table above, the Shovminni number 0.102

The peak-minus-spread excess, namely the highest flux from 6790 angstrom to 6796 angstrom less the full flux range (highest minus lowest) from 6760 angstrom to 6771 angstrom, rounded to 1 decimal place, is 10.0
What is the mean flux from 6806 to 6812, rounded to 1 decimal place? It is 10.1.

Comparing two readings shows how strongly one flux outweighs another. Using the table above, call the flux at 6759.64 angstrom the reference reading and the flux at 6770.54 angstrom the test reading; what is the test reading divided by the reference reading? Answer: 1.00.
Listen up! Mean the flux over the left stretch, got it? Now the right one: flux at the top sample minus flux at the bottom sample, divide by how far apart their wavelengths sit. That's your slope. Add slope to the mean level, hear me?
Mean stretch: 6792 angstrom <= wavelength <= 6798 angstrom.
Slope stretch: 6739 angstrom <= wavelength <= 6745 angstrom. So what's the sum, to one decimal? 10.4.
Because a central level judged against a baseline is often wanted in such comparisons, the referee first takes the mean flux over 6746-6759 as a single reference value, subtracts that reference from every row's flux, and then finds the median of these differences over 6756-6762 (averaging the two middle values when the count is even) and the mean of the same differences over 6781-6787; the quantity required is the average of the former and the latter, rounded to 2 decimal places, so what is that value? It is -0.02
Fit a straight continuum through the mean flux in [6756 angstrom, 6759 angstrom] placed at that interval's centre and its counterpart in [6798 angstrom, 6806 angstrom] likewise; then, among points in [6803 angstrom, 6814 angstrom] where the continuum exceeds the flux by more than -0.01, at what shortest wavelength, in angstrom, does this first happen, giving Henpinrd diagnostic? 6811.20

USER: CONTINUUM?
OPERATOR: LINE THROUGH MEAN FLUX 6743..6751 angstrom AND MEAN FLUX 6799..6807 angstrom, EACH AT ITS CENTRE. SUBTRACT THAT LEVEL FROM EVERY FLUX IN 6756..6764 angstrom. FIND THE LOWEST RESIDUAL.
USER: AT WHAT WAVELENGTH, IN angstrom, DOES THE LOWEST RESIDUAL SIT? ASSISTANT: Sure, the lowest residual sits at 6761.20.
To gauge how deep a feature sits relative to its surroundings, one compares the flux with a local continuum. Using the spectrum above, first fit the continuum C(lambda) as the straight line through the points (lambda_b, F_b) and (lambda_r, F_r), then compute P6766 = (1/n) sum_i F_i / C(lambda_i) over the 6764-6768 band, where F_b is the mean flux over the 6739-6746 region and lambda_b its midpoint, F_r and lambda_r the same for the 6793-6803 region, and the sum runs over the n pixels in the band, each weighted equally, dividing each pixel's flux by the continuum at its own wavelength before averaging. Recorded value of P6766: 1.03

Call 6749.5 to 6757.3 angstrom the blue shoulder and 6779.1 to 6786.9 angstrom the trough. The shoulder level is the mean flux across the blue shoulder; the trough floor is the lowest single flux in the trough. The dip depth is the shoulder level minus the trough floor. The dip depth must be 0.7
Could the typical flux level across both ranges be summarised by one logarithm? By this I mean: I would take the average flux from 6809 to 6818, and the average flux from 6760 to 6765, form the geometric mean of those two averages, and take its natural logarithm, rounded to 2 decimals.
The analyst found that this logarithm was 2.34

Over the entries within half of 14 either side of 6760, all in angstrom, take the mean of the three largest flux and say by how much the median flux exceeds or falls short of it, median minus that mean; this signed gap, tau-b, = -0.20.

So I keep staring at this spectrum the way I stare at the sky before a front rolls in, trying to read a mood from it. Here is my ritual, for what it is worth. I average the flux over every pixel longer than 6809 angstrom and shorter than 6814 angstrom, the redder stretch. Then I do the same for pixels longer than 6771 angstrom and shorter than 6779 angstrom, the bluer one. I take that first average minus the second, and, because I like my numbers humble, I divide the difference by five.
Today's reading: 0.008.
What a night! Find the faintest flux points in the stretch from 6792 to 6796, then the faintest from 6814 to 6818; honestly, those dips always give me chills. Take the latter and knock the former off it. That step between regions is 0.3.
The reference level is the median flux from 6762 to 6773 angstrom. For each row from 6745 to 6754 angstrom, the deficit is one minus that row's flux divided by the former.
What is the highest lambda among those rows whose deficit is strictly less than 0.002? 6753.42 angstrom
